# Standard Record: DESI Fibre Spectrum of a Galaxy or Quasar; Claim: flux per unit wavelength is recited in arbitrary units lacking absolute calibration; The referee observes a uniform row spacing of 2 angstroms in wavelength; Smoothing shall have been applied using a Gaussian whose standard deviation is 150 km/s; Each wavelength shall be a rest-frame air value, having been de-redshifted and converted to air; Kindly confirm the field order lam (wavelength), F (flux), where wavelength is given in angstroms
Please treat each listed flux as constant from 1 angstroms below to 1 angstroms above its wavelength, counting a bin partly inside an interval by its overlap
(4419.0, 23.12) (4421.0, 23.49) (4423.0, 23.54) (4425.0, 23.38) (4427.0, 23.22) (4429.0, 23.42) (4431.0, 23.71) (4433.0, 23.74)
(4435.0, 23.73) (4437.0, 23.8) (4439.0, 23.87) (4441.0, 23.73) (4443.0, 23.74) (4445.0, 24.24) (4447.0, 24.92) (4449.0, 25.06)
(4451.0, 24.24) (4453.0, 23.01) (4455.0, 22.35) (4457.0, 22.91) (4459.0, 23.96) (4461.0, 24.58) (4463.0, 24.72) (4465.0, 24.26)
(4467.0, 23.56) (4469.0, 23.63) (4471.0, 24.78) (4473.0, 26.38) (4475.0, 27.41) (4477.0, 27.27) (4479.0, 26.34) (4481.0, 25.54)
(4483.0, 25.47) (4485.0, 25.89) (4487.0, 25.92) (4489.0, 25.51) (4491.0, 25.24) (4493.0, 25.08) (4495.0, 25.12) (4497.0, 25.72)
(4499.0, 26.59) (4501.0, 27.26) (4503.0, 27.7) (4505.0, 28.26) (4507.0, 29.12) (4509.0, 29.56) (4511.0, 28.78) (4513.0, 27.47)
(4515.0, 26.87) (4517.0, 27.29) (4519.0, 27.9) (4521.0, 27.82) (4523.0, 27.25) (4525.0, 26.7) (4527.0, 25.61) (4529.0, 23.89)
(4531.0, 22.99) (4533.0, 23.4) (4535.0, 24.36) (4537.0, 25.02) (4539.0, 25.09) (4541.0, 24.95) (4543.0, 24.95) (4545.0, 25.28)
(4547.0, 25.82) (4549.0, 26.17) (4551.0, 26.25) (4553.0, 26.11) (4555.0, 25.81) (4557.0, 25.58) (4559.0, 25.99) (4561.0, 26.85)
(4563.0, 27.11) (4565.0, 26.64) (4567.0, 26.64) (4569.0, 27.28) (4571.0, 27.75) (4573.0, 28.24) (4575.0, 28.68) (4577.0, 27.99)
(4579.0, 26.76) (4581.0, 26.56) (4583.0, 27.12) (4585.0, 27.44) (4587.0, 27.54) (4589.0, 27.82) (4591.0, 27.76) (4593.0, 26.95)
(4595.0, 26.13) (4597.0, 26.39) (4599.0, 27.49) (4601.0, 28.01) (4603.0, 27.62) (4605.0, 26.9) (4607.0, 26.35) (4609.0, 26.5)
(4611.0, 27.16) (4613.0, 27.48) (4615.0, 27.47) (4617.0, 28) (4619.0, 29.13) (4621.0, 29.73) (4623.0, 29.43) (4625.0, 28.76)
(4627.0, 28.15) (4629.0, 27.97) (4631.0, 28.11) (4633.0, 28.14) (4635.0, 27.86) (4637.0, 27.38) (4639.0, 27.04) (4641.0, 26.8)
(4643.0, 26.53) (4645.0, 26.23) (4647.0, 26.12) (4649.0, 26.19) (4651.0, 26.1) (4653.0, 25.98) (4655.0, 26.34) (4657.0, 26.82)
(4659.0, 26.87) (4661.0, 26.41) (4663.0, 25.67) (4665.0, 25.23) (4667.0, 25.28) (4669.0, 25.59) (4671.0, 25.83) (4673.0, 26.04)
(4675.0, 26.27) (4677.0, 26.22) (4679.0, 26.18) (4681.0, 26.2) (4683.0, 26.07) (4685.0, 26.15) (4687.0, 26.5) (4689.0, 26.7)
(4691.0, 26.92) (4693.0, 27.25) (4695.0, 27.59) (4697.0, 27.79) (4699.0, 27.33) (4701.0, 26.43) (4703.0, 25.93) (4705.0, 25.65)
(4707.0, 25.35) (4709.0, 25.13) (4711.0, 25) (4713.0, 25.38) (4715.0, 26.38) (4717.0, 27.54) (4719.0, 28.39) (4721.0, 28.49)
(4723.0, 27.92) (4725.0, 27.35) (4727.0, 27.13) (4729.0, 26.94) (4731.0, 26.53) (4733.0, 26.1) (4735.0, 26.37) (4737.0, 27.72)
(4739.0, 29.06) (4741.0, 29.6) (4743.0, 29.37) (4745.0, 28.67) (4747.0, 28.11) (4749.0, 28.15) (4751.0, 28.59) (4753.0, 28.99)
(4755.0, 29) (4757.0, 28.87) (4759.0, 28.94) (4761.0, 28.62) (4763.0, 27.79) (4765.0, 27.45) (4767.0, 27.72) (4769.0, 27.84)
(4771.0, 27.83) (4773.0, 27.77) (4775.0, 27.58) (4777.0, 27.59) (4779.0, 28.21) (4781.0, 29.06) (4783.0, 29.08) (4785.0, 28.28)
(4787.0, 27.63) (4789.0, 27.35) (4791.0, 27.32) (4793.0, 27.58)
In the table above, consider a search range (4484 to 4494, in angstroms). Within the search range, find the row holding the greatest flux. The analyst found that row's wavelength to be 4487.0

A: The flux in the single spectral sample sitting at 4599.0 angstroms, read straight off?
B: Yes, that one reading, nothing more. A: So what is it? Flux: 27.49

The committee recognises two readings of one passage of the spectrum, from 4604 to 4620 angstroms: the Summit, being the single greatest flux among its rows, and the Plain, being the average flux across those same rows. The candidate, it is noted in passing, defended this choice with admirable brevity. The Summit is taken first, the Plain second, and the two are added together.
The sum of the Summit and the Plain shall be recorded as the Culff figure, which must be 57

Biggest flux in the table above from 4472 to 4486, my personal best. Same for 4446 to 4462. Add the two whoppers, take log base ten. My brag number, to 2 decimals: 1.72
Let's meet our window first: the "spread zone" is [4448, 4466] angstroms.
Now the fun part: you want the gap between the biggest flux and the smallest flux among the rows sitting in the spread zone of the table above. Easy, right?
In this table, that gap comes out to 2.7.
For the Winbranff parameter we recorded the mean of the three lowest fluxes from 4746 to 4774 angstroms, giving 27.6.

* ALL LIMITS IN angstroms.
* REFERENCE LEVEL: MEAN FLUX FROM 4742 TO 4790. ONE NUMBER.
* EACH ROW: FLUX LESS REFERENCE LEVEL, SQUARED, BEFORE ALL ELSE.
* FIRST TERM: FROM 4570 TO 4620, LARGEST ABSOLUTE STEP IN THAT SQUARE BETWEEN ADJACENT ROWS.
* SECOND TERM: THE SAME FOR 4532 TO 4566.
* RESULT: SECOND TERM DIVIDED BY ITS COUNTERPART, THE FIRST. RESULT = 2.9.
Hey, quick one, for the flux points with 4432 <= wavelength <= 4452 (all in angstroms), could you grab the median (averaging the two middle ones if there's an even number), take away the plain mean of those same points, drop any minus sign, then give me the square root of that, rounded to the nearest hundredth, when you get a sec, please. 0.52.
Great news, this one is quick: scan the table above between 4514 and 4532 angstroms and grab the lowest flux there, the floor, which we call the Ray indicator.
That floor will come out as 22.99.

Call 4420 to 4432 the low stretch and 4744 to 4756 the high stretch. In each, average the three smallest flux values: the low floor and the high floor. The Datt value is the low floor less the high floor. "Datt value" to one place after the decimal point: -4.9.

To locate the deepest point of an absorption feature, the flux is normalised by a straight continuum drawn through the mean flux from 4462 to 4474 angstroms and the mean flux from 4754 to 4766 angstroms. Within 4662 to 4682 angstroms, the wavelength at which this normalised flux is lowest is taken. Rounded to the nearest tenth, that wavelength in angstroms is 4665.0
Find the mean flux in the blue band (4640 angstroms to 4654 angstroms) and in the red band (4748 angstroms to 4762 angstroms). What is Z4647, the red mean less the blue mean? 2.5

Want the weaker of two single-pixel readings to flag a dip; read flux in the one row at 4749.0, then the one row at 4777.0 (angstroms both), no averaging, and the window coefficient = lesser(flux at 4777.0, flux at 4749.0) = 27.6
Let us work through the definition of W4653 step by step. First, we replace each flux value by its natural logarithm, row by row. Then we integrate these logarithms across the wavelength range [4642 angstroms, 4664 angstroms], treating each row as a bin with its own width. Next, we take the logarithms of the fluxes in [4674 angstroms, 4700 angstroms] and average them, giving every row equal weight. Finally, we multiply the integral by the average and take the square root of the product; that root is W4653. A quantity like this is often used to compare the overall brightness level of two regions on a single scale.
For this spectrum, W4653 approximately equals 15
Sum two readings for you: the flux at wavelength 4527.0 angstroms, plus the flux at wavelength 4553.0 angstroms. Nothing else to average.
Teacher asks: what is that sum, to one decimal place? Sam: 51.7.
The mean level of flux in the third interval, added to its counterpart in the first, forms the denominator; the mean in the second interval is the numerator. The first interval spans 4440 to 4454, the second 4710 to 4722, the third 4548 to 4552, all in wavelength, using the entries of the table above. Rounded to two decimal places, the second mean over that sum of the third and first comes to 0.53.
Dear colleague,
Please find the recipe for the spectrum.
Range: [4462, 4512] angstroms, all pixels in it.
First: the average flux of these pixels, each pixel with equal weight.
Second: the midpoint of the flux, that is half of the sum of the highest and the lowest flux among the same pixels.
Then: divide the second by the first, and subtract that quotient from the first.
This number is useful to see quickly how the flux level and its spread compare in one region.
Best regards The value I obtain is 25.2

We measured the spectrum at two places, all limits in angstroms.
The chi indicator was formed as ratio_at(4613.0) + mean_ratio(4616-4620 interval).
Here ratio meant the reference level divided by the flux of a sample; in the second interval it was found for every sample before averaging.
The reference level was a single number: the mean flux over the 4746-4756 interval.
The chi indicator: 2.04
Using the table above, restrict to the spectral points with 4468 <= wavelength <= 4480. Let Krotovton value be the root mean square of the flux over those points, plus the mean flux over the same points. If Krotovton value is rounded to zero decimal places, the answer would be 52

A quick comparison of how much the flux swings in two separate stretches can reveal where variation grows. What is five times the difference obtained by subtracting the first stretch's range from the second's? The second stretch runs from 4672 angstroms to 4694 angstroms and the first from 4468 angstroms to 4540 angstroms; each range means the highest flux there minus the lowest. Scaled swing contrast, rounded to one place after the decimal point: -26.8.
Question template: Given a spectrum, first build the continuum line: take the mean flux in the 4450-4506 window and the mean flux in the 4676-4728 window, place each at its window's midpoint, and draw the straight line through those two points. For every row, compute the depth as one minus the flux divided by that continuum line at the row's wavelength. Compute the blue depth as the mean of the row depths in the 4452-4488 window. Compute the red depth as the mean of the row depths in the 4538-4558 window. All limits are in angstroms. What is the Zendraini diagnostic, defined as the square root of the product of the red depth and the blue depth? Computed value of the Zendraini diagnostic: 0.01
